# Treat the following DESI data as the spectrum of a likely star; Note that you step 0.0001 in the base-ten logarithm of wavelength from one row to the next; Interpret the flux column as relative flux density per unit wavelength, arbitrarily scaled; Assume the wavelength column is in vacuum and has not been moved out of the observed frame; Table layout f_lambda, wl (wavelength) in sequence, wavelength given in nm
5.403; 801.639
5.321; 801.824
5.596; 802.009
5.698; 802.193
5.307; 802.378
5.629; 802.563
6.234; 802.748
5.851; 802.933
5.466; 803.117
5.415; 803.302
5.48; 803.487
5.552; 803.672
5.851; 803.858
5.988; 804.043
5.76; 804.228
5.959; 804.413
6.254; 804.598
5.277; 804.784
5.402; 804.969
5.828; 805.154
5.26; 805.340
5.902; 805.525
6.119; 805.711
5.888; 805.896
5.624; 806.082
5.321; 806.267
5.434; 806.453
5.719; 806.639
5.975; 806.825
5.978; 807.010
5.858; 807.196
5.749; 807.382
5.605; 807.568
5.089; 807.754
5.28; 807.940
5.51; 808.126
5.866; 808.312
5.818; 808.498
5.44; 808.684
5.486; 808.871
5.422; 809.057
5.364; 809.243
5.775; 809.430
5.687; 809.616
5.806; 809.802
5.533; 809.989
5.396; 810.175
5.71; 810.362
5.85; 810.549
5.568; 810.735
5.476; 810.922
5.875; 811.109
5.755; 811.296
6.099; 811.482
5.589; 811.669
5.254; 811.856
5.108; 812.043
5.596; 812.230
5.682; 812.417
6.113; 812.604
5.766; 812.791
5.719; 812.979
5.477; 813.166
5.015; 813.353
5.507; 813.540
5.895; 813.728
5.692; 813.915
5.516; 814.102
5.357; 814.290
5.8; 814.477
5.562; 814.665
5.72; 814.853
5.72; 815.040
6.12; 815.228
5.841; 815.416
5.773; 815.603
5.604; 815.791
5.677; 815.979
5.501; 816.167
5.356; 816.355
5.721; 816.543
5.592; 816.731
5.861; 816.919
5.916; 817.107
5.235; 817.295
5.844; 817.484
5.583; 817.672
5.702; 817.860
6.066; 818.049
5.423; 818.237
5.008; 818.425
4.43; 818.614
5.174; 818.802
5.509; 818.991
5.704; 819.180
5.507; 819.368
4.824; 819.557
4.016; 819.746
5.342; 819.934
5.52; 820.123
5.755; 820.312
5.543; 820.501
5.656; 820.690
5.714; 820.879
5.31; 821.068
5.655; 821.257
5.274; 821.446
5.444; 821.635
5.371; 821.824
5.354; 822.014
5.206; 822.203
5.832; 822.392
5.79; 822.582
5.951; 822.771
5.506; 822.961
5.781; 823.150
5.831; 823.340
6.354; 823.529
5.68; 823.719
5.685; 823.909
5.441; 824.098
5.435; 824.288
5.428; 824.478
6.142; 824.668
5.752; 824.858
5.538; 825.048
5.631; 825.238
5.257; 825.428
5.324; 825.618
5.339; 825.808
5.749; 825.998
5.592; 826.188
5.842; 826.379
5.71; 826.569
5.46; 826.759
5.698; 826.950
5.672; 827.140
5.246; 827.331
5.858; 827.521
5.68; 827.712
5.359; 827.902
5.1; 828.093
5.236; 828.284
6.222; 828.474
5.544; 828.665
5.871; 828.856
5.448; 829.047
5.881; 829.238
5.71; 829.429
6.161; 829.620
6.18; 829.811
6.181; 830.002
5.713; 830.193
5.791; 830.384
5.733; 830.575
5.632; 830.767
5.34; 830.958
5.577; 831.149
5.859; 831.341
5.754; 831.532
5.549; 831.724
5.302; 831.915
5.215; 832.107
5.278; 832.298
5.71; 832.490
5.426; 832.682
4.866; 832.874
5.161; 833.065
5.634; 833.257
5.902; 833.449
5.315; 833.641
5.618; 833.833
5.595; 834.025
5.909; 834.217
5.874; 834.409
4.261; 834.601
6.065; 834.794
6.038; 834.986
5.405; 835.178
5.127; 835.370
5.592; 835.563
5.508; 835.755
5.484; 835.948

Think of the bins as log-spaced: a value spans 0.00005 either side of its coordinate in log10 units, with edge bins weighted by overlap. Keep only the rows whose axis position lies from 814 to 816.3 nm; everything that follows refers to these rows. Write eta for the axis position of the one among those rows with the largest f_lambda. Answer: 815.228 nm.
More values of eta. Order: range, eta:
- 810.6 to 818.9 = 815.228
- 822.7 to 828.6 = 823.529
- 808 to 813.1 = 812.604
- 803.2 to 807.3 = 804.598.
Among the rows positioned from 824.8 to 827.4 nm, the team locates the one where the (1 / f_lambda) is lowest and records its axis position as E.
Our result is 826.379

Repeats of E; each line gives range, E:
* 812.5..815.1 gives 812.604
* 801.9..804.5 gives 802.748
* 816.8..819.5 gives 818.049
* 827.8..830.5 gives 828.474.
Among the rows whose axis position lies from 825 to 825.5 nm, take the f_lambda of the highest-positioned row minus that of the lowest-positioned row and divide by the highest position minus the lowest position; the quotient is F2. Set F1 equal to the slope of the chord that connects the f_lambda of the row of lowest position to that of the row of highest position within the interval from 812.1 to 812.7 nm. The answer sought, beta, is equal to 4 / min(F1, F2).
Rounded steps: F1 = 1.4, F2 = -0.7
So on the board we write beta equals -5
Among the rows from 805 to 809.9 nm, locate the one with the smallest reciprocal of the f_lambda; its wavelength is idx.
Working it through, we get 805.711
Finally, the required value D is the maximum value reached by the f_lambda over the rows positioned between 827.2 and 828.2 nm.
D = 5.858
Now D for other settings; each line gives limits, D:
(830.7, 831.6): 5.859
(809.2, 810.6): 5.85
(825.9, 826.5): 5.842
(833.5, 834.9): 6.065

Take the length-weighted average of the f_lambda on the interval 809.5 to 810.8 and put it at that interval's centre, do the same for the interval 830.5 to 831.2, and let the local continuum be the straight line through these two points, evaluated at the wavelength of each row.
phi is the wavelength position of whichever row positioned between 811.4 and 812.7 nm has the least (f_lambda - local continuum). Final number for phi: 812.043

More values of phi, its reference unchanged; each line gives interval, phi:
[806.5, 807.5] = 806.639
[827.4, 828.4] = 828.093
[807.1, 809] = 807.754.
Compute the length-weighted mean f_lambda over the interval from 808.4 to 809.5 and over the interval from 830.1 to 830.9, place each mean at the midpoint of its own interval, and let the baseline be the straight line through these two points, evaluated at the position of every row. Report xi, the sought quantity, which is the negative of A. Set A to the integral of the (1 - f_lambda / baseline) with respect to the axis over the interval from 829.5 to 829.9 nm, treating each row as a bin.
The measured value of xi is 0.032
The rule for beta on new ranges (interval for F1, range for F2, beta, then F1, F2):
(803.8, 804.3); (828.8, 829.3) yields -16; -0.2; 0.0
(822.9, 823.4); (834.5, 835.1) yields 5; 0.9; 4.6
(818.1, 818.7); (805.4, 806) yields -2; -2.6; 0.0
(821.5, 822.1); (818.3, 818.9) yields -17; -0.2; 0.4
